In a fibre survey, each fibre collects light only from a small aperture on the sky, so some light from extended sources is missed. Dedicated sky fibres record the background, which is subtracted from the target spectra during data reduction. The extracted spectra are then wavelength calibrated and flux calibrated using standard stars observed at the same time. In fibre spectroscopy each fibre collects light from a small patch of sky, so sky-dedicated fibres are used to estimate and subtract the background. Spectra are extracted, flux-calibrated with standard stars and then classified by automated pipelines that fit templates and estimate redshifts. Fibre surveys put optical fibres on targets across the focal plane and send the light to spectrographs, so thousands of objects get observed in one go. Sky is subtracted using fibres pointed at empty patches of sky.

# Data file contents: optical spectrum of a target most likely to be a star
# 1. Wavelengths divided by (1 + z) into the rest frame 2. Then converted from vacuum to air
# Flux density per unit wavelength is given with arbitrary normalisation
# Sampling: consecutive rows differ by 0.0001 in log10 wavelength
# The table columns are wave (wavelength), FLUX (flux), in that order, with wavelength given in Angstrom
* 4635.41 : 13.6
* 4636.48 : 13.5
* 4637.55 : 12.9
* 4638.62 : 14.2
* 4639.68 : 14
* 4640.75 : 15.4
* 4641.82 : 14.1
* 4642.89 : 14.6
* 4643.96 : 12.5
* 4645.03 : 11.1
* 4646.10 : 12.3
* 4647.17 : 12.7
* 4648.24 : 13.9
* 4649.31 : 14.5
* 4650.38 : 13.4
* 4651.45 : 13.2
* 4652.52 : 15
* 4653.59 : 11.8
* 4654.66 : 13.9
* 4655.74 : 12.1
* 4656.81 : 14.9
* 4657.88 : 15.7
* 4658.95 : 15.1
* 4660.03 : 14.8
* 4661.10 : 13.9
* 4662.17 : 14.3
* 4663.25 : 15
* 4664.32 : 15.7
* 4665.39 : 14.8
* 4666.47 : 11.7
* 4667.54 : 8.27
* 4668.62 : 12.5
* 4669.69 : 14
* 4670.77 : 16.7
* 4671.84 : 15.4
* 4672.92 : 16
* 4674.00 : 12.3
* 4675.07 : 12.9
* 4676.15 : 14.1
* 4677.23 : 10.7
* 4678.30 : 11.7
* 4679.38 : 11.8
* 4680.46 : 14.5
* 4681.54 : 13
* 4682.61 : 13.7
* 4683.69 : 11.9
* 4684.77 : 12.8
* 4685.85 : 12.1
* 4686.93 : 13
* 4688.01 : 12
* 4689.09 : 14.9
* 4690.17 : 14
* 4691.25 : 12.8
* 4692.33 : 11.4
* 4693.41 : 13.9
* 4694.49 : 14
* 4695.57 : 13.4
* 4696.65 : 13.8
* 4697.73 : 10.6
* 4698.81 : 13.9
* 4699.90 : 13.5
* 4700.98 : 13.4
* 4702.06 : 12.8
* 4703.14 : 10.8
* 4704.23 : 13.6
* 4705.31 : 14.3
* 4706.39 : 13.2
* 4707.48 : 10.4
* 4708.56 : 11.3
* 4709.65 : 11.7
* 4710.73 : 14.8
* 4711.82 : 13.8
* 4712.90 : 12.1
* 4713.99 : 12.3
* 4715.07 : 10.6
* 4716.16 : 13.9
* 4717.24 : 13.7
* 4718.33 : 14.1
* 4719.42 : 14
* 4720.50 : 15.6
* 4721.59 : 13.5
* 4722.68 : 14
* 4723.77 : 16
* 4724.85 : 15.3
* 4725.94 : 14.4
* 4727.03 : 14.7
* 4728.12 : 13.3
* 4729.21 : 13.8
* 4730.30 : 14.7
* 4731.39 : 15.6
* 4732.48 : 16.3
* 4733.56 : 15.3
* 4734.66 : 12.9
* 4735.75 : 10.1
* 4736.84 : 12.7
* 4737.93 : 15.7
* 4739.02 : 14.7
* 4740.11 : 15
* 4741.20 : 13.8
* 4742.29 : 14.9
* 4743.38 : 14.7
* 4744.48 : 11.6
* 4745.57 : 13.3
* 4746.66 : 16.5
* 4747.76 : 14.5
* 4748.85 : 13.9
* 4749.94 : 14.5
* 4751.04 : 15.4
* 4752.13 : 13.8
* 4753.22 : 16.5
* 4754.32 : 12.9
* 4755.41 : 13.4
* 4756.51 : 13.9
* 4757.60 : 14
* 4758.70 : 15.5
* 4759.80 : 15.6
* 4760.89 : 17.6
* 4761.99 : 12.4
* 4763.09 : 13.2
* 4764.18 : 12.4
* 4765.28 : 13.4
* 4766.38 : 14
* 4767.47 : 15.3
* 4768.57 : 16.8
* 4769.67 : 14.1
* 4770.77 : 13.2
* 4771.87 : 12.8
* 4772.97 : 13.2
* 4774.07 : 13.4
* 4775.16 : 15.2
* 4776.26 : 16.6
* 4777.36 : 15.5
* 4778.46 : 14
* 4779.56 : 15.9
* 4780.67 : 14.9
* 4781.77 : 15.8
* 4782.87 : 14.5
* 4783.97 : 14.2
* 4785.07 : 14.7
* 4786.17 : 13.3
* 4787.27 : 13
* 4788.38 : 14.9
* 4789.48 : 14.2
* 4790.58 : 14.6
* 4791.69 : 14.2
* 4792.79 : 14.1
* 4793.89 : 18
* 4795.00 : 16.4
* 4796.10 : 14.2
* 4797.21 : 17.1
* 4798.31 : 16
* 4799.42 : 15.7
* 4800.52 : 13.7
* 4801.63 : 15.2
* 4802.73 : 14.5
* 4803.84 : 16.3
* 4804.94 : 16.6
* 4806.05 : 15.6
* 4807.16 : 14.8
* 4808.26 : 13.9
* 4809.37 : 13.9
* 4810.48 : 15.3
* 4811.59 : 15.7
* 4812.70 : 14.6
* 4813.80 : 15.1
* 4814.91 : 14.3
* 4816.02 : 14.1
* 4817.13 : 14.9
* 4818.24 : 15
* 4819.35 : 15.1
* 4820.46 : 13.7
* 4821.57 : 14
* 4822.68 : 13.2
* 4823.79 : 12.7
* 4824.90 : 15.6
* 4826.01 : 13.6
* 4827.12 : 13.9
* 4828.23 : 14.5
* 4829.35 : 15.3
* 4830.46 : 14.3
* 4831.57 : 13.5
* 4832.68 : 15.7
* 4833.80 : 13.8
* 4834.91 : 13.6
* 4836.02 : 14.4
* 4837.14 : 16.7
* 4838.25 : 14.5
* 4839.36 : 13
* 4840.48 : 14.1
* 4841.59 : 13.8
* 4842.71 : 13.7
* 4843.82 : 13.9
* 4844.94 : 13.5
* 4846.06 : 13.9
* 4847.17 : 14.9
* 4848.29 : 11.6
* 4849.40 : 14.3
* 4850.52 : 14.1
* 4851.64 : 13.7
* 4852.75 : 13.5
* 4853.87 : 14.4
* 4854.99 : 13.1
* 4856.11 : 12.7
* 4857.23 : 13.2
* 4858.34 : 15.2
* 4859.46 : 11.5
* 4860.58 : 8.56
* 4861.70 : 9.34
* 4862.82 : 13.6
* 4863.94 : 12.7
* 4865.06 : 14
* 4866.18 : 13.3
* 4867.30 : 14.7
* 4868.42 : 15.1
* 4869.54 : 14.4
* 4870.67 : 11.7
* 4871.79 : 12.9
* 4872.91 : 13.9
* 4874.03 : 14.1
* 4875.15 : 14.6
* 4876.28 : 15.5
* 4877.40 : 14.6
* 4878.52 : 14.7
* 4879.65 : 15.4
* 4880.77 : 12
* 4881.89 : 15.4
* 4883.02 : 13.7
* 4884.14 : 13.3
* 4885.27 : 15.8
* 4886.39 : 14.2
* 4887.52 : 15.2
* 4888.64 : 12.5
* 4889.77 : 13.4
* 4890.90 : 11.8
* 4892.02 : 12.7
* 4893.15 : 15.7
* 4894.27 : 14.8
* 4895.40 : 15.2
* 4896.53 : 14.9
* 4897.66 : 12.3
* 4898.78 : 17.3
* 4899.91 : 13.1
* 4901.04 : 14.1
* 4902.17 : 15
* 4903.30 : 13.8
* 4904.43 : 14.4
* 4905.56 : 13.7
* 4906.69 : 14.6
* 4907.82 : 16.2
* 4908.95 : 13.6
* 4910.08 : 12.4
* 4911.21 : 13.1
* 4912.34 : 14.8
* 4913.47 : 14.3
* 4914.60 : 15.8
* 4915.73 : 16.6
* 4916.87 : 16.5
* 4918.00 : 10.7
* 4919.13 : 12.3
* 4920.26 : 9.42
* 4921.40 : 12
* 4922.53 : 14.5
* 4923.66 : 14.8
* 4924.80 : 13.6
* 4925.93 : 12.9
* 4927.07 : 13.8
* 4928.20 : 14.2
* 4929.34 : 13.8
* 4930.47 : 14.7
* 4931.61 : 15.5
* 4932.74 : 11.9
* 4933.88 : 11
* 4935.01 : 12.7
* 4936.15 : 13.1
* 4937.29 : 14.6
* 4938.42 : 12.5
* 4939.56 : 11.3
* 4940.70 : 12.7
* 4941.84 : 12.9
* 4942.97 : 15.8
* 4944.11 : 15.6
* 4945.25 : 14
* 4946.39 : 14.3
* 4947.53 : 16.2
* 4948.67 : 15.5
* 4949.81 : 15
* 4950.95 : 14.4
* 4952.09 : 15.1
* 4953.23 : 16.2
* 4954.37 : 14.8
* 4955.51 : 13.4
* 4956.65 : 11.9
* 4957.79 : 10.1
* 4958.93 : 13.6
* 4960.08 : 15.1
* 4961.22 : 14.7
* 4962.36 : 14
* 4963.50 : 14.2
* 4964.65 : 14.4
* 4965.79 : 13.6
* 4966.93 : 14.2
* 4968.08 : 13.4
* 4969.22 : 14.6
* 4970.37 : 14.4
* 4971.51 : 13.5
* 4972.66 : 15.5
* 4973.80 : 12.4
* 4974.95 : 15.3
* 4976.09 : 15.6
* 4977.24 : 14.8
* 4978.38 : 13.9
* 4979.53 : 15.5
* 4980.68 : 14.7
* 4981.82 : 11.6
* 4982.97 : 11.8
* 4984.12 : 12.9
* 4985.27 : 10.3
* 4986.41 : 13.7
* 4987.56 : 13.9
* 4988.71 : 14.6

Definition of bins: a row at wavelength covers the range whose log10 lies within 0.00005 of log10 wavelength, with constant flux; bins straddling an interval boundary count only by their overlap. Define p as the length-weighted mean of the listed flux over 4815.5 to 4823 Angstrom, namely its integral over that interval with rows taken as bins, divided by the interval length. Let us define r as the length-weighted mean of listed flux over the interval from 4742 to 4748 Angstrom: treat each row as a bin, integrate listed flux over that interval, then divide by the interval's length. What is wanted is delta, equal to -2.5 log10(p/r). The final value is -0.009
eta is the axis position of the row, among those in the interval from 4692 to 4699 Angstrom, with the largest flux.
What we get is 4694.49 Angstrom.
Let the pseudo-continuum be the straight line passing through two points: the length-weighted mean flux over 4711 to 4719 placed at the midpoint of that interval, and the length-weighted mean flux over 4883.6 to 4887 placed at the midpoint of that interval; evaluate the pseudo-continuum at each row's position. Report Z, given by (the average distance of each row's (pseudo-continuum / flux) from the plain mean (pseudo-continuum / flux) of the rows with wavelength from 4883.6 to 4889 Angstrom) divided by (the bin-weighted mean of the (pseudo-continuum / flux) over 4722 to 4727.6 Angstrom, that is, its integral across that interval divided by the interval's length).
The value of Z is 0.087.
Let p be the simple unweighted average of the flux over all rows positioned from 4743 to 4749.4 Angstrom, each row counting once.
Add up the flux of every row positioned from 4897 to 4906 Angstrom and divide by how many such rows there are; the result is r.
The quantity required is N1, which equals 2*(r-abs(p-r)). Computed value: 28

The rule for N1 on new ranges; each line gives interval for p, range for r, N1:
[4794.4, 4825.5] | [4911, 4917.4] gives 30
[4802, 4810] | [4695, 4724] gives 22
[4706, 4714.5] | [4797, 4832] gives 25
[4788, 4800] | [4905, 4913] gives 25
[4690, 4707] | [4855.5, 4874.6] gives 26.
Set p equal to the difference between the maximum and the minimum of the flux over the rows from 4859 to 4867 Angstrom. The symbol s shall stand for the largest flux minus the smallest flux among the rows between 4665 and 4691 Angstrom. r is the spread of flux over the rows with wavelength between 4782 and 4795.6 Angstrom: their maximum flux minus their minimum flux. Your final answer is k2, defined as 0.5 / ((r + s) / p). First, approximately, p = 5.4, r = 5.00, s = 8.4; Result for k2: 0.20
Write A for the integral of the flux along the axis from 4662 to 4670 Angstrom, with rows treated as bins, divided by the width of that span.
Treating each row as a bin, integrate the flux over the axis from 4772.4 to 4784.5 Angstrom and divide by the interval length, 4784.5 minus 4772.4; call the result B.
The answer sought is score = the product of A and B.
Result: 196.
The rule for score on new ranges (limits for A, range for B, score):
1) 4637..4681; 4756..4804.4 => 200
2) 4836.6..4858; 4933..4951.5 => 191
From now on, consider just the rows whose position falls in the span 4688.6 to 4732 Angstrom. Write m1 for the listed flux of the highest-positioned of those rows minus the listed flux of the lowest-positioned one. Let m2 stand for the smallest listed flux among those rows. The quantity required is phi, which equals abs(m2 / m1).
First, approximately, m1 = 0.7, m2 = 10.4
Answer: 15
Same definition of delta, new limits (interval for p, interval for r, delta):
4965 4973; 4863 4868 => -0.033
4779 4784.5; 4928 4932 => -0.038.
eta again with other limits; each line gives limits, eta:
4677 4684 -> 4680.46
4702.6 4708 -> 4705.31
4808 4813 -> 4811.59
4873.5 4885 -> 4876.28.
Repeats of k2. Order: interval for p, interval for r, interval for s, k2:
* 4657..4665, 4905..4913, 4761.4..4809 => 0.10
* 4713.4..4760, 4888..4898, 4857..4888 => 0.29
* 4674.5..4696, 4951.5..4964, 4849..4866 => 0.16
